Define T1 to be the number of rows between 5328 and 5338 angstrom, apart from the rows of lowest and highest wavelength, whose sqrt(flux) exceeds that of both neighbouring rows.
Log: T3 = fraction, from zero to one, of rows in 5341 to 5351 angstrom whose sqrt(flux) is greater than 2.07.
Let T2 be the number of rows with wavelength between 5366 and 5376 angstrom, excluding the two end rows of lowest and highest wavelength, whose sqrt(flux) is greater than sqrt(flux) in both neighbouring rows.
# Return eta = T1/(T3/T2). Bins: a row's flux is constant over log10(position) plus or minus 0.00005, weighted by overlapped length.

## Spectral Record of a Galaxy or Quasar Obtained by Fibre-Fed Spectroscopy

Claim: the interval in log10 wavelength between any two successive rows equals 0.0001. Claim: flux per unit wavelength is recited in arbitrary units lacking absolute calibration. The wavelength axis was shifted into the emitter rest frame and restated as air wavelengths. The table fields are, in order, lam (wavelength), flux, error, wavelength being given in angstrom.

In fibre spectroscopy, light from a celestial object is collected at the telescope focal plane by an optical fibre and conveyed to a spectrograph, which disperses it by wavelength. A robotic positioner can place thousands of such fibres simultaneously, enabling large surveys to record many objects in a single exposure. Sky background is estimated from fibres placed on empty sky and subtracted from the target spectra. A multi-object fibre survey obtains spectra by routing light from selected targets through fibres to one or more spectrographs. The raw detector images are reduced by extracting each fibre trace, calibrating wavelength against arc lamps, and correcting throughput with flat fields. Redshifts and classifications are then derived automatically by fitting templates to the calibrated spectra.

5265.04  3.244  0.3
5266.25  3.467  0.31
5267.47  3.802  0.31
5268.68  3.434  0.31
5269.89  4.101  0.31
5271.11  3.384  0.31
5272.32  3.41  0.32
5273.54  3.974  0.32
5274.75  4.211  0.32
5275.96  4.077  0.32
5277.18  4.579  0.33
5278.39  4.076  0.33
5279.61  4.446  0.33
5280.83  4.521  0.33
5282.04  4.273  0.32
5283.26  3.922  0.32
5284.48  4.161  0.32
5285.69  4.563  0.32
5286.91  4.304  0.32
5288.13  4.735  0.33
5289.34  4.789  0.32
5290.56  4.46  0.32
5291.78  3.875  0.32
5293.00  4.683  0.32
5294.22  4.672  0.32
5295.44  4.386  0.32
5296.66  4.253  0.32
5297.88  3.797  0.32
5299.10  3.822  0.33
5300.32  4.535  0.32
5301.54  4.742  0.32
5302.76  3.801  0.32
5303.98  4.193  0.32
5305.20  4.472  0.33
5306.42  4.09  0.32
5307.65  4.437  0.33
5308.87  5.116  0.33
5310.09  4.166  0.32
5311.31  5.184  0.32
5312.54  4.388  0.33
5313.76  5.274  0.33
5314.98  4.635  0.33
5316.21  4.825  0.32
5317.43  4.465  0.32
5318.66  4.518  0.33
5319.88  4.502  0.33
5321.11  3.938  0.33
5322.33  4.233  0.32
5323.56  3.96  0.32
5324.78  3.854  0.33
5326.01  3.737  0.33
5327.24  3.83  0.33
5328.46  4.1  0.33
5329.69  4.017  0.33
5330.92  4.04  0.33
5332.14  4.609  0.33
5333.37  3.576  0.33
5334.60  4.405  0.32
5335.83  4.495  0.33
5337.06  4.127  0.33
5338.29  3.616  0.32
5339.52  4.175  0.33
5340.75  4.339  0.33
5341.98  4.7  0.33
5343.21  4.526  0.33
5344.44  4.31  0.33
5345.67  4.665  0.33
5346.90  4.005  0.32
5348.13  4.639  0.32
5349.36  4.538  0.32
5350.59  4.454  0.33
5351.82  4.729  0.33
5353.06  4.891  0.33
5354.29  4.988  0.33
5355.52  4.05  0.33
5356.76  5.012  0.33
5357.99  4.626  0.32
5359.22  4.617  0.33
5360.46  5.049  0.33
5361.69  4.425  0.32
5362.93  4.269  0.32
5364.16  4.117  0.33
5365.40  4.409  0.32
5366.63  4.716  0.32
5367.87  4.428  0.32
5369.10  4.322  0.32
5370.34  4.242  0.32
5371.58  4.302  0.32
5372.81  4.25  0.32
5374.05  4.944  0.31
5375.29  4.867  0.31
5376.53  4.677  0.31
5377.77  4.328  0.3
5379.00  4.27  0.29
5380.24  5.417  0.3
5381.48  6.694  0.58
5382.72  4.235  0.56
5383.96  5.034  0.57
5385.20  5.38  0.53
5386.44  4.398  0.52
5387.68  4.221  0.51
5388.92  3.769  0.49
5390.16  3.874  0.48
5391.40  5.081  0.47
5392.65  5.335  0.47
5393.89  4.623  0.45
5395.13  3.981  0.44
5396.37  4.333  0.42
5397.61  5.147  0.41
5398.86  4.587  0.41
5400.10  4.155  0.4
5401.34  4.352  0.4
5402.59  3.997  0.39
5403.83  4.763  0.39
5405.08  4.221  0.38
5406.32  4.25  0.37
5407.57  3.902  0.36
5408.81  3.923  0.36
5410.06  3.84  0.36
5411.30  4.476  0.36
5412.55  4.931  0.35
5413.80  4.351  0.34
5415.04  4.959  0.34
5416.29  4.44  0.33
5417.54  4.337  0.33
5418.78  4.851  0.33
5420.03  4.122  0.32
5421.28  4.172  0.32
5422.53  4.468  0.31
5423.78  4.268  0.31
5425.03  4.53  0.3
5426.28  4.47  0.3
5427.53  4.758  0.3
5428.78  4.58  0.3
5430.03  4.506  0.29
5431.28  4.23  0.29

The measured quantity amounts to 5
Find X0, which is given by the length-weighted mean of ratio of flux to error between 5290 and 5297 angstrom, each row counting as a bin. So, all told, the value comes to 13.7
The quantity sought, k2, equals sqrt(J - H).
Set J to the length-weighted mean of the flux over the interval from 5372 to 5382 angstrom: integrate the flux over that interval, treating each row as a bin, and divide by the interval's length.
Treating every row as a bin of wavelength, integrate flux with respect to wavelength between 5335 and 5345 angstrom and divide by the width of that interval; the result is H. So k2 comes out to 0.79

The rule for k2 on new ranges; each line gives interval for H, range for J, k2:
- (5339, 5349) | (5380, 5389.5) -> 0.67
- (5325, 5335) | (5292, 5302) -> 0.56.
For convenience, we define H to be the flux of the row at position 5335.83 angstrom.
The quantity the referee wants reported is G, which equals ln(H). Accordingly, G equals 1.50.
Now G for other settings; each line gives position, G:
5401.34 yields 1.47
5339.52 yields 1.43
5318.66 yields 1.51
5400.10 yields 1.42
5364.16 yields 1.42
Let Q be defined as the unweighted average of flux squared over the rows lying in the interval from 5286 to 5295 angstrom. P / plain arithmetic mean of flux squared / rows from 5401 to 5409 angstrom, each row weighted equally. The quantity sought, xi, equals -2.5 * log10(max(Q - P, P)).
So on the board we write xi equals -3.12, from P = 17.7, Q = 20.4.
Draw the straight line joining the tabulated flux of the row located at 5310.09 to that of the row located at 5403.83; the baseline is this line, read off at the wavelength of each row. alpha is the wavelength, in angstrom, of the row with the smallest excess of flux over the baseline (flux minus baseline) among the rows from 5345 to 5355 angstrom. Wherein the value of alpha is 5346.90 angstrom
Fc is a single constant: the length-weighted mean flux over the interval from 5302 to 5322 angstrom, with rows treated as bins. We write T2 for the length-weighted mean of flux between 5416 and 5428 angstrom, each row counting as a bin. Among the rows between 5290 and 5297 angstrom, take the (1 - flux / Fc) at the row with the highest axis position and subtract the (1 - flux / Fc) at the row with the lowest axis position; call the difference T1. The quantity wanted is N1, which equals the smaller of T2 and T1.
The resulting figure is 0.05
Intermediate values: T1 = 0.05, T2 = 4.44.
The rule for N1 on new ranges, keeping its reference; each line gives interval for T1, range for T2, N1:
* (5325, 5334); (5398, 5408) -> 0.04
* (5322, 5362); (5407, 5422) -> -0.04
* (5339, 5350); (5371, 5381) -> -0.08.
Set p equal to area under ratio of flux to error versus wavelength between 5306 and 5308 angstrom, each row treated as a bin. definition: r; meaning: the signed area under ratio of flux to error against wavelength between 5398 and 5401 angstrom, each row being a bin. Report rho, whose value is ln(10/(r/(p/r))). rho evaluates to -1.4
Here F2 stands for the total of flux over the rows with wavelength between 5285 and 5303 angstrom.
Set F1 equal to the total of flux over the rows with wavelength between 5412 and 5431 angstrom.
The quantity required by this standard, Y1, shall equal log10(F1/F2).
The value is 0.015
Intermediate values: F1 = 67.7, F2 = 65.4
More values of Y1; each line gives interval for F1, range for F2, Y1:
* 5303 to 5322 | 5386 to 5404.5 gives 0.010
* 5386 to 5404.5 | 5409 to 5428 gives -0.002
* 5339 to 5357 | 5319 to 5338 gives 0.044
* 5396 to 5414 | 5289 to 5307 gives 0.004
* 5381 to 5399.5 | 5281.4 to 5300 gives 0.038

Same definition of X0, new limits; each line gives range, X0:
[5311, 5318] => 14.7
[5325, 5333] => 12.2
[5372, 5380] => 15.0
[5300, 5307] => 13.4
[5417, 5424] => 13.7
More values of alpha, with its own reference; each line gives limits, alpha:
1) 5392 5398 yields 5395.13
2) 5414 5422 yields 5420.03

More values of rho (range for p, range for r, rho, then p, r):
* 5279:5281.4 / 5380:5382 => -0.9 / 33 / 29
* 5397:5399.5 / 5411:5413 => -0.9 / 30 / 27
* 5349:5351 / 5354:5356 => -1.0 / 28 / 27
